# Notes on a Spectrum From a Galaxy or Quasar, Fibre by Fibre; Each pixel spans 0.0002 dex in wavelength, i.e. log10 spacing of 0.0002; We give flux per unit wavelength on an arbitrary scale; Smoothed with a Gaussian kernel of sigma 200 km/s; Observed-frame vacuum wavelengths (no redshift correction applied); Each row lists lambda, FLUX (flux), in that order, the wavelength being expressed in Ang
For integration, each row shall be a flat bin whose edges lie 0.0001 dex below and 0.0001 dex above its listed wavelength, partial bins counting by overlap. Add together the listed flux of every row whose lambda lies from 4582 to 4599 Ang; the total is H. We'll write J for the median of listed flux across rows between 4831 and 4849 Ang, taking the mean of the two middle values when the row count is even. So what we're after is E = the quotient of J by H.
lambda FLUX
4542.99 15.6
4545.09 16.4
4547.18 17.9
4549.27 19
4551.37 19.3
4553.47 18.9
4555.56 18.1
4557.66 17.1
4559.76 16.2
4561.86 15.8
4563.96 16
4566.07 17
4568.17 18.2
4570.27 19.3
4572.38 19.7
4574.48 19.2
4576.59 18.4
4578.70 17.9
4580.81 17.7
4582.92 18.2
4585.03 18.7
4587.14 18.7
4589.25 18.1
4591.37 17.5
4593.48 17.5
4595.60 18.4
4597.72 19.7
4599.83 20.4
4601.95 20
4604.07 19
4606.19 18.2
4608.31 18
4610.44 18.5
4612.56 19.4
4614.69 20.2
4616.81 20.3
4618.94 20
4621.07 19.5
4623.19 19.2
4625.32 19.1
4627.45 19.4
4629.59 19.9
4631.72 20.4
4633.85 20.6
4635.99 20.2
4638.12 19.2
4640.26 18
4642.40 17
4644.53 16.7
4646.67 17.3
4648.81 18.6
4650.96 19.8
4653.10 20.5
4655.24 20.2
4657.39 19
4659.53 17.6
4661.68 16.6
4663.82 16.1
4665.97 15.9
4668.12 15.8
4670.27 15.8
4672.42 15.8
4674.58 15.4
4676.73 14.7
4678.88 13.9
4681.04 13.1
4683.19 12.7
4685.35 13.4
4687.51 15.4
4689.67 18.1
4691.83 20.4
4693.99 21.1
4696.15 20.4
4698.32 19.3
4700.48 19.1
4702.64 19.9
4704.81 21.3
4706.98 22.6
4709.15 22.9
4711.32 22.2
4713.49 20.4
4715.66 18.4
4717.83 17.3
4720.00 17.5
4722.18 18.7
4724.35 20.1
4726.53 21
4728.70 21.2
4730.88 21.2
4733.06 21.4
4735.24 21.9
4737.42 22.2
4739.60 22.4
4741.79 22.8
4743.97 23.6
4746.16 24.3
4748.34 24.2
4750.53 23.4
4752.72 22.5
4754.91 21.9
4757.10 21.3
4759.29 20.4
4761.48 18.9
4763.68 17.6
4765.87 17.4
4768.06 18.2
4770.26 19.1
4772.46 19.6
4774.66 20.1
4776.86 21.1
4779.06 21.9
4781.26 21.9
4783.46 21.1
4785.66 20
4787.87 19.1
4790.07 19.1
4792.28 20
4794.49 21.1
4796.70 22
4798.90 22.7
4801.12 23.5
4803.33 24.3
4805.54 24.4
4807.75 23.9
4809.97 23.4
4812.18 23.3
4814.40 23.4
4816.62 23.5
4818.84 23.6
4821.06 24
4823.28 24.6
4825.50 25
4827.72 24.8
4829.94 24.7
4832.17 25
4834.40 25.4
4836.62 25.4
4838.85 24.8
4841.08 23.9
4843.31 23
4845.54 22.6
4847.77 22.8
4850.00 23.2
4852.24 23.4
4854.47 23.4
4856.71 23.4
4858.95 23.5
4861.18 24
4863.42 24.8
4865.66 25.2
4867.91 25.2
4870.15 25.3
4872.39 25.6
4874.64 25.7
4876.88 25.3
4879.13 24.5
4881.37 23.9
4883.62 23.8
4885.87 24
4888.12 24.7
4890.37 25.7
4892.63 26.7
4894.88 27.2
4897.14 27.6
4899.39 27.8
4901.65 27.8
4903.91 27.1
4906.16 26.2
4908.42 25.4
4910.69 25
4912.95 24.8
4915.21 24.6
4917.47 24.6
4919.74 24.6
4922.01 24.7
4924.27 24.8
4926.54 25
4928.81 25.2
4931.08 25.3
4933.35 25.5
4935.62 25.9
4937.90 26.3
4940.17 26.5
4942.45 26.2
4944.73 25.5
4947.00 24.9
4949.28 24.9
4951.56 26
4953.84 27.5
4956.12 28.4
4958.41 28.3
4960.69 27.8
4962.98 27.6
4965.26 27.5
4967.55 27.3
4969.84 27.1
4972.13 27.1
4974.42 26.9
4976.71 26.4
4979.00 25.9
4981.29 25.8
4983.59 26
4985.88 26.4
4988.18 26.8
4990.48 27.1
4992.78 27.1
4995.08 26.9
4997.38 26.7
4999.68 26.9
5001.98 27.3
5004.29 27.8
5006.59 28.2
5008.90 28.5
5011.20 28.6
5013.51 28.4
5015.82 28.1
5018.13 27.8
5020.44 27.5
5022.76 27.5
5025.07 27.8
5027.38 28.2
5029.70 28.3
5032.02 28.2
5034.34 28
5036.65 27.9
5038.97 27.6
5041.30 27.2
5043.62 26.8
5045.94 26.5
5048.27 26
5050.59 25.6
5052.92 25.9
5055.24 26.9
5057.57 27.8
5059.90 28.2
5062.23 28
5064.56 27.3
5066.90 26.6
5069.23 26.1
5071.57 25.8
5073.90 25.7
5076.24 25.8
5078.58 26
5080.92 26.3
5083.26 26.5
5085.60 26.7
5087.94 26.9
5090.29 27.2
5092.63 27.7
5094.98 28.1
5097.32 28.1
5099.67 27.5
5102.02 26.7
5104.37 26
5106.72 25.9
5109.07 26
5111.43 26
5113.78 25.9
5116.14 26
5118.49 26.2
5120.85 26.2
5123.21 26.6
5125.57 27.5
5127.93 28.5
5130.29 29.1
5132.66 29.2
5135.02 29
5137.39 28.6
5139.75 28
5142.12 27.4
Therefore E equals 0.1659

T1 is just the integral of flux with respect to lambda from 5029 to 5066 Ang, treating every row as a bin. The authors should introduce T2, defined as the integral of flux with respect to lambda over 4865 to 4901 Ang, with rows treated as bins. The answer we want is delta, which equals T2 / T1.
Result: 0.91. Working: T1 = 1008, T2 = 920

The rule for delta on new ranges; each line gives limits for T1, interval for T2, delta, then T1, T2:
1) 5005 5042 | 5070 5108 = 0.98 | 1036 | 1014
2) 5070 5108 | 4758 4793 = 0.68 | 1014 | 690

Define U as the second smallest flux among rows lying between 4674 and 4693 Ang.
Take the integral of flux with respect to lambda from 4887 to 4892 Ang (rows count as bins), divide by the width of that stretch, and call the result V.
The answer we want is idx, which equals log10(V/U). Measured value 0.29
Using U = 13.1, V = 25.3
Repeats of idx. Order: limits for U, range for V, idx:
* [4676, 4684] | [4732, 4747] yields 0.24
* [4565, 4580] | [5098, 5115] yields 0.17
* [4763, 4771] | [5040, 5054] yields 0.17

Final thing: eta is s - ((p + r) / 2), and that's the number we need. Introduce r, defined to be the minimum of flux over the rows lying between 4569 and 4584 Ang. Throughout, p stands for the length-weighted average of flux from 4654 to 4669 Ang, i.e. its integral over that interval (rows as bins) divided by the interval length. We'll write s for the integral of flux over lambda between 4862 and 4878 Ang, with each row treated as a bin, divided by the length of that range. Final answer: 8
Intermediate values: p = 17.4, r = 17.7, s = 25.3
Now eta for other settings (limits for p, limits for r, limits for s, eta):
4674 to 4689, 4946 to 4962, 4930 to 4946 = 6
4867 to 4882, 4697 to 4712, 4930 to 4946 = 4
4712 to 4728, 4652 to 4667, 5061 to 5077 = 9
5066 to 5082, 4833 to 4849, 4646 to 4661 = -5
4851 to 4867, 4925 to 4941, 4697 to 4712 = -3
